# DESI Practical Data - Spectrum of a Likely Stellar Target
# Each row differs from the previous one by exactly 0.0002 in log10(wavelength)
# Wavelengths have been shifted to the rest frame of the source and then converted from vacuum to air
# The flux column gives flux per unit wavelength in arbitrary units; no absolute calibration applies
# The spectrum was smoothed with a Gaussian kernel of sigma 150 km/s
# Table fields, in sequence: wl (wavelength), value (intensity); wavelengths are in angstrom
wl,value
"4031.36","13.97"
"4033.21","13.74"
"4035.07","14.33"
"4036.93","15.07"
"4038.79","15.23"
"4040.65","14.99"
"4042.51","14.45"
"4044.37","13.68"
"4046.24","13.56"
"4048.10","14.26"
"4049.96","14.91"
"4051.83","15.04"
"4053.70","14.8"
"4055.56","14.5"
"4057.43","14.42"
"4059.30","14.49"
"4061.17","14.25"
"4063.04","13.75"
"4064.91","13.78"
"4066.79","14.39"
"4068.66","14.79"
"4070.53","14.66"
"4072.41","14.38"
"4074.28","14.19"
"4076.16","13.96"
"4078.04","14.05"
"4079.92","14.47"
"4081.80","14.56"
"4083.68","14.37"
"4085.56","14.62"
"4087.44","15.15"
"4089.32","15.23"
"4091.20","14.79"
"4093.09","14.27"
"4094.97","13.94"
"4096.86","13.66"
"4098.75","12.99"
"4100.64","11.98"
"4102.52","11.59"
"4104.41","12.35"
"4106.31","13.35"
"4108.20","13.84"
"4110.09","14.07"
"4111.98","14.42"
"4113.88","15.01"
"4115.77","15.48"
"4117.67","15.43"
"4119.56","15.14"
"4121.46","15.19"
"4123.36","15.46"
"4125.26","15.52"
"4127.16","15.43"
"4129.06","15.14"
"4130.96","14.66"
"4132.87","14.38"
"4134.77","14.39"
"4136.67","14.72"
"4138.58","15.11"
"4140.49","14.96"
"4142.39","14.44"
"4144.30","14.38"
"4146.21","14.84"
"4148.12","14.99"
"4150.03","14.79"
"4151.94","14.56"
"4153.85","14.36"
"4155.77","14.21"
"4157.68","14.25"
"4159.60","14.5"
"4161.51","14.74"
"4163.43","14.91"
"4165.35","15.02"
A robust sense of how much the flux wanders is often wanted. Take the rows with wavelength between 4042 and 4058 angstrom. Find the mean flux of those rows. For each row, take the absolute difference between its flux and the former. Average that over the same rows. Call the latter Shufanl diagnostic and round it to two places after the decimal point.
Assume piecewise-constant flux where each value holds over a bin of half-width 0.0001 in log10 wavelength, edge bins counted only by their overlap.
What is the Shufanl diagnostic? 0.38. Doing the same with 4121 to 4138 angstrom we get 0.40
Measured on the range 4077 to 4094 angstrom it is 0.30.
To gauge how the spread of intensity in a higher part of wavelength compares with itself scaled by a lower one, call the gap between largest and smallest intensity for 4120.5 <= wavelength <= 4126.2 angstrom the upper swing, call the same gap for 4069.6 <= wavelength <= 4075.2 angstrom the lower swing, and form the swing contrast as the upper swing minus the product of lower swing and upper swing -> 0.2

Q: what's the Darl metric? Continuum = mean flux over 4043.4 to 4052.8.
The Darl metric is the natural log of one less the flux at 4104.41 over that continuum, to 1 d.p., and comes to -2.0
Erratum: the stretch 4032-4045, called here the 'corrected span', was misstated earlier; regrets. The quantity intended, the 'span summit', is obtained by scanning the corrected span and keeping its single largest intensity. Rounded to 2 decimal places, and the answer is 15.23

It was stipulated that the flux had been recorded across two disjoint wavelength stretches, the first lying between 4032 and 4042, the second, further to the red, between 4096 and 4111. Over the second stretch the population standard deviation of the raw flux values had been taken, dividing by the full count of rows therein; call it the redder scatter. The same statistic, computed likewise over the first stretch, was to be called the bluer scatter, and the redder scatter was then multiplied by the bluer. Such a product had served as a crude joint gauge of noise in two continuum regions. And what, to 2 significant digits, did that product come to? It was 0.48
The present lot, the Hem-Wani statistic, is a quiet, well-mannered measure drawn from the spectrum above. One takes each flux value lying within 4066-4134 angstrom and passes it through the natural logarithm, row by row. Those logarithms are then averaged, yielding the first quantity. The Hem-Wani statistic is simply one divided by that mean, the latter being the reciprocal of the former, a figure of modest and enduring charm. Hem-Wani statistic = 0.376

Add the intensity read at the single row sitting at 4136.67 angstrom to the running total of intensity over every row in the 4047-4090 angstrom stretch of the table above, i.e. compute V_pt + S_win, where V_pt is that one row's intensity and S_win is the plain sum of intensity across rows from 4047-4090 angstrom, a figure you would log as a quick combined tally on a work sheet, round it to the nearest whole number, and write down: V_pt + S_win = 348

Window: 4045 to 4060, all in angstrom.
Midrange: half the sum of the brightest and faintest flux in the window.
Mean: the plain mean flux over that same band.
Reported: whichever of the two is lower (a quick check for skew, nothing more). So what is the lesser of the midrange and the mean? 14.3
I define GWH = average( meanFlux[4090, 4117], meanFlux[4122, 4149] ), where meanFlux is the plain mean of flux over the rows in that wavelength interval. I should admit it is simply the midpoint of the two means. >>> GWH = 14.3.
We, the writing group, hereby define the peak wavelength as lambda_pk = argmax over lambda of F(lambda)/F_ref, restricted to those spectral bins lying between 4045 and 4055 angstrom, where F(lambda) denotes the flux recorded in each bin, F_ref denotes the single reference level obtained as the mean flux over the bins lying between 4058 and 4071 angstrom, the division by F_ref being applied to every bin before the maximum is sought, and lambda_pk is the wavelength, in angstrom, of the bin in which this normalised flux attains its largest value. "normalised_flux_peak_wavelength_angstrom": 4051.83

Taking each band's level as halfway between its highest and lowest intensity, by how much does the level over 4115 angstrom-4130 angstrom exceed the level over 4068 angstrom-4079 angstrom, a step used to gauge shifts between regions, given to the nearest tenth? 1.0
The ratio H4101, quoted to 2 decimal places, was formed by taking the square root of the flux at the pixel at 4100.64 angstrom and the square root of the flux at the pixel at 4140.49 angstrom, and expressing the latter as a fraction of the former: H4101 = 1.12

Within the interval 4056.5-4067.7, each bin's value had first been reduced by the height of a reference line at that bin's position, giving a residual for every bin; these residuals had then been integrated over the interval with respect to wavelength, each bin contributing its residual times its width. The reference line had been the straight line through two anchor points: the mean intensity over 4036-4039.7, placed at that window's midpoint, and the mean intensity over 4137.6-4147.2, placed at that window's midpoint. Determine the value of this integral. -10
